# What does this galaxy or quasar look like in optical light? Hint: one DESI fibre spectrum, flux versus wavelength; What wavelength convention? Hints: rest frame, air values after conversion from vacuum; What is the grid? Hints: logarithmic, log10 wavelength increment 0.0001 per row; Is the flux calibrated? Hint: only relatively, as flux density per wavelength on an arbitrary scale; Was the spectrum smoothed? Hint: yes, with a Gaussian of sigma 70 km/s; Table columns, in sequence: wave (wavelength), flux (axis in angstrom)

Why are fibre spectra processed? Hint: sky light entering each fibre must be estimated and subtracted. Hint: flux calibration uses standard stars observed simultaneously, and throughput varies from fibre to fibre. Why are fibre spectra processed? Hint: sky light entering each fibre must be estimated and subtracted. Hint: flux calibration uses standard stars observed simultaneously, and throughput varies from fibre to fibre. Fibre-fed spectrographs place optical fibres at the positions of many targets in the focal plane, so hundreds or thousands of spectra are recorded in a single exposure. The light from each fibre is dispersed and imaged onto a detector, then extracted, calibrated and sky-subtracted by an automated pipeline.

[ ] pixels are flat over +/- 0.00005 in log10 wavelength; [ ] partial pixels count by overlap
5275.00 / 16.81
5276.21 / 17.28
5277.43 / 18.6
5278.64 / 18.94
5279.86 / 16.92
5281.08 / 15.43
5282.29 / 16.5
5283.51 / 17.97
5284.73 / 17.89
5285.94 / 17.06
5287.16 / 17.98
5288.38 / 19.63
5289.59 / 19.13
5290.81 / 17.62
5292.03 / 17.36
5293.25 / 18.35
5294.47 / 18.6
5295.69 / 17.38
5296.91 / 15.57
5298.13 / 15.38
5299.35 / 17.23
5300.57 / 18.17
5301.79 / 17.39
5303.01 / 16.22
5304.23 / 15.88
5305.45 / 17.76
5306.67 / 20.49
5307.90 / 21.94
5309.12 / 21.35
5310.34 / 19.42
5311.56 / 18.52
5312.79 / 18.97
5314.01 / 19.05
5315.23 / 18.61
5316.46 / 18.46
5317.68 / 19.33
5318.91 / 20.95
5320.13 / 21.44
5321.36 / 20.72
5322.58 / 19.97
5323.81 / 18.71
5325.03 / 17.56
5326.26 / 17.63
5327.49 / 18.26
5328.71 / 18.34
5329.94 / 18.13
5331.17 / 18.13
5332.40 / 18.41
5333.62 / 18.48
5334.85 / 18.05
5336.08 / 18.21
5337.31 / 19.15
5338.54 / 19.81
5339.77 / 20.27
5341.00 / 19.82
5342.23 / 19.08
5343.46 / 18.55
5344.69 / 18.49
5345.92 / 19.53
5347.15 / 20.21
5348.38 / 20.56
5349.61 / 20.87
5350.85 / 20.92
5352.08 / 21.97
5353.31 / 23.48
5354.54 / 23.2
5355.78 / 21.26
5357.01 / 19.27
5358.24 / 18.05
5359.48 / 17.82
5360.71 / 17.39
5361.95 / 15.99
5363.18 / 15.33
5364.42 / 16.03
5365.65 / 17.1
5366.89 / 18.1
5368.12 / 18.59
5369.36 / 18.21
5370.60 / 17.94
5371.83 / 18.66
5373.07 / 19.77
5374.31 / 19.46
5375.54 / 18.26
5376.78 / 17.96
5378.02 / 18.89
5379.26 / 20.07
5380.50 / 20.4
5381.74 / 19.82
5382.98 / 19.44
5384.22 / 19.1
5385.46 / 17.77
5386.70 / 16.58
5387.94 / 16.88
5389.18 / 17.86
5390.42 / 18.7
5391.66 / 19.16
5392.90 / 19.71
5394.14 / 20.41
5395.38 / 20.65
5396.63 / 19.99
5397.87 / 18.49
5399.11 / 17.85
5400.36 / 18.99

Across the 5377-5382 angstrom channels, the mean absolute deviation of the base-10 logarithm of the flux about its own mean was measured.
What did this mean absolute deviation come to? 0.010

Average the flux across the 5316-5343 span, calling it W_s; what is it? 19.0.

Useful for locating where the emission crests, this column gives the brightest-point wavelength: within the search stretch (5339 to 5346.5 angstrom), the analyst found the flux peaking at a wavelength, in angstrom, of 5339.77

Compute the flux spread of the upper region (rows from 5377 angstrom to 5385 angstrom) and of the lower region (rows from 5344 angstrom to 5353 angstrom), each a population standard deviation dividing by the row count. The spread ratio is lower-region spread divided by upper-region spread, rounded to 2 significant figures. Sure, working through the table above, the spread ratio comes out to 1.9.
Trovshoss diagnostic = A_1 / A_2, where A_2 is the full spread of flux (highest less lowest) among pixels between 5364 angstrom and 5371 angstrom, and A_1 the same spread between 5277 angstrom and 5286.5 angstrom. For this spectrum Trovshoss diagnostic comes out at 1.4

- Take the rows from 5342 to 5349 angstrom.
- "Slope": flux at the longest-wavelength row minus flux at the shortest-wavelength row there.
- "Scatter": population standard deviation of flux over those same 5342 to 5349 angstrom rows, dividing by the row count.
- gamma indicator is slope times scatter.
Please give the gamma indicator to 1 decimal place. 1.2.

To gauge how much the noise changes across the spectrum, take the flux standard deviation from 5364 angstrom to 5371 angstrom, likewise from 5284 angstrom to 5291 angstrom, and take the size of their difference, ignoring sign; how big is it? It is 0.0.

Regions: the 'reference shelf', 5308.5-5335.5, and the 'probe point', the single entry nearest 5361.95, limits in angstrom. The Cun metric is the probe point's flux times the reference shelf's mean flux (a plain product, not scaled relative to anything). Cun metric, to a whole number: 304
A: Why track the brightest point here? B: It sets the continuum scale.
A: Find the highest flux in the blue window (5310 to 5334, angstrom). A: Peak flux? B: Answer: 21.44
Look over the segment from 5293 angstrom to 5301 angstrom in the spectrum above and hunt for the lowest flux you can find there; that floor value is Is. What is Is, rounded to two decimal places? 15.38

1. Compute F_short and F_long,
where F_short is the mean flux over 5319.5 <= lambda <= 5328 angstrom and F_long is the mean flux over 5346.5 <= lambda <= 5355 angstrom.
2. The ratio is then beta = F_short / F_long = 0.89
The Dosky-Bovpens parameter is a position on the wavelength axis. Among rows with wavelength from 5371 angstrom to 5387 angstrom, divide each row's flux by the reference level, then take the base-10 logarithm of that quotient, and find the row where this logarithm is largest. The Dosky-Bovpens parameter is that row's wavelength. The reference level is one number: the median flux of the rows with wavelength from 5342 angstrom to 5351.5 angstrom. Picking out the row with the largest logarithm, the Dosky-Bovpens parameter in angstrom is 5380.50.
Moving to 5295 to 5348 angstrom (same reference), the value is 5307.90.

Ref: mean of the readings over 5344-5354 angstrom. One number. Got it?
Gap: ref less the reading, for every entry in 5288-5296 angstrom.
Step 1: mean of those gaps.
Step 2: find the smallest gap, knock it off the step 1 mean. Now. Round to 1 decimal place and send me 1.3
